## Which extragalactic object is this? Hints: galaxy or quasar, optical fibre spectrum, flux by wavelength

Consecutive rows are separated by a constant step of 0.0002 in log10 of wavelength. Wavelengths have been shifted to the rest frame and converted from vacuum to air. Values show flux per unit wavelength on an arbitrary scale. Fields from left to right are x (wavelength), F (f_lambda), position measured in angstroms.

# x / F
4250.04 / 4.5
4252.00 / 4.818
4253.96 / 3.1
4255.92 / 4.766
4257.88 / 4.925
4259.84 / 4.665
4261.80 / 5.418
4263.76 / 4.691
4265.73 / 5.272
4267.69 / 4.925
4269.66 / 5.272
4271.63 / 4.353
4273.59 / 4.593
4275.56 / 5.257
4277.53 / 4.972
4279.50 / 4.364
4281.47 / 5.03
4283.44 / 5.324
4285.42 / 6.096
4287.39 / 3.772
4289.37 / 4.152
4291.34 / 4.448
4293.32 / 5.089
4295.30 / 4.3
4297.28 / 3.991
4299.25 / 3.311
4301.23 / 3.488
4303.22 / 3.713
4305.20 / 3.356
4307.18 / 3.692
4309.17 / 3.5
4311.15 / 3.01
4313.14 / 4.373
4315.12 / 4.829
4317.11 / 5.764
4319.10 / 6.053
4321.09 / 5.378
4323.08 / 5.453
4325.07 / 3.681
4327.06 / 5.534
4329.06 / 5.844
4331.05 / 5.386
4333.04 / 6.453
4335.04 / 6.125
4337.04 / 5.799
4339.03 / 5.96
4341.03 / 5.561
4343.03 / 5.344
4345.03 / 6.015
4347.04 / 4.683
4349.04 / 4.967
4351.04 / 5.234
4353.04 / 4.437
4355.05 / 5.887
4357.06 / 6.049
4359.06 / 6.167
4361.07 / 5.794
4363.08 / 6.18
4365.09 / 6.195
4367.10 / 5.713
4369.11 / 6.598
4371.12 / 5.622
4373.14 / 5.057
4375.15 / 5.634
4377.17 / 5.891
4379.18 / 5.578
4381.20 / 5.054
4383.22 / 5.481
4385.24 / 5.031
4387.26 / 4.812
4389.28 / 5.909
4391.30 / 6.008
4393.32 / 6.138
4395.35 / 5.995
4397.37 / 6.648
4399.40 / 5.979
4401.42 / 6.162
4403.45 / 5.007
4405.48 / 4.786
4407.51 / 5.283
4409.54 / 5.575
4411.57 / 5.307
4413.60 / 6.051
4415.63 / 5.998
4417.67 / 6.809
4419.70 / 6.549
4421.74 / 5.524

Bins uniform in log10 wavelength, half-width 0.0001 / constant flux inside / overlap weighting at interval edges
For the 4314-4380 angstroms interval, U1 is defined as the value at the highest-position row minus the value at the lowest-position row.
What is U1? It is 0.75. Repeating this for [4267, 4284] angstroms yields 0.40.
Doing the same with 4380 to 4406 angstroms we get -0.27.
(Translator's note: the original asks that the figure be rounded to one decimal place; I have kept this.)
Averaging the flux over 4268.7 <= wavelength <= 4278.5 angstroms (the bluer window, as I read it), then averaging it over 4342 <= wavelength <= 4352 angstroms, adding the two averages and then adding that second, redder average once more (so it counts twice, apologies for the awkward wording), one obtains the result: 15.4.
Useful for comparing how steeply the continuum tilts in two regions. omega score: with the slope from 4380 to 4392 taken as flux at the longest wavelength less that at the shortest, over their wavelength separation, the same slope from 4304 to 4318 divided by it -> 2.1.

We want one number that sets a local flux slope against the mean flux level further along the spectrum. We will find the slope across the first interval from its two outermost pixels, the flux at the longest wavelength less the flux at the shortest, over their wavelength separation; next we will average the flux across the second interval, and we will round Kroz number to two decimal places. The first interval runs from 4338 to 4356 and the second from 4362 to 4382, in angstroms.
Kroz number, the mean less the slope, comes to 5.76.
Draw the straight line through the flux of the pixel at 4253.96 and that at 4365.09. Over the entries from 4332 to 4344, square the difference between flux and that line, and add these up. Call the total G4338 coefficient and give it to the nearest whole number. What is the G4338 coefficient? 2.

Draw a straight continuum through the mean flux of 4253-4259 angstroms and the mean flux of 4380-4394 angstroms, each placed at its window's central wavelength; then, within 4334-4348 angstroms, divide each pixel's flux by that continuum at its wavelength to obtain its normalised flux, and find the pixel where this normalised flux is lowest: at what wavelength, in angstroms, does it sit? 4347.04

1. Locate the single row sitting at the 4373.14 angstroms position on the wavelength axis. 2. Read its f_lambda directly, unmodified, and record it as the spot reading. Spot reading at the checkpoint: 5.057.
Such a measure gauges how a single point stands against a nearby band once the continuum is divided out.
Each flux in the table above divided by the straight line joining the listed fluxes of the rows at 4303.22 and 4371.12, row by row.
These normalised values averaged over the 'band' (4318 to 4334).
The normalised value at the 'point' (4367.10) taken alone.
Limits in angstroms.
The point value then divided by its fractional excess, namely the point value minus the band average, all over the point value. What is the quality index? -5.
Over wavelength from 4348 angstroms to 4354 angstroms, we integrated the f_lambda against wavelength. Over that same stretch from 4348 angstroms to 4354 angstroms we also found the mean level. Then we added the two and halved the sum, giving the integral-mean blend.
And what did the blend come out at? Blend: 17.1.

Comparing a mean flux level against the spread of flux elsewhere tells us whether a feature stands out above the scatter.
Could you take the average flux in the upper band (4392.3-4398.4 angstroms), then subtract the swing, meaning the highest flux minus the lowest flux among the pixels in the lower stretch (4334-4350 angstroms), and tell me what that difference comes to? 4.8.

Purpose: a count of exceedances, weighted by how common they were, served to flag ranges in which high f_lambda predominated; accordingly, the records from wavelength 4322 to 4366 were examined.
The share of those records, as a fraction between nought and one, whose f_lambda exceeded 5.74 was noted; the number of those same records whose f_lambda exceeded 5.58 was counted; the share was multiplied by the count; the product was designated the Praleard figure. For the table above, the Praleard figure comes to 7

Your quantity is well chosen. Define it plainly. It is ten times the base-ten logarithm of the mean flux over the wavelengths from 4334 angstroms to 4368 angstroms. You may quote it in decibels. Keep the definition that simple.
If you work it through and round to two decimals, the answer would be 7.52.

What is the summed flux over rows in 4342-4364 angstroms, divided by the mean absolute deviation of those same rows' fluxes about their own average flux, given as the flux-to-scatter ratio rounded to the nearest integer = 113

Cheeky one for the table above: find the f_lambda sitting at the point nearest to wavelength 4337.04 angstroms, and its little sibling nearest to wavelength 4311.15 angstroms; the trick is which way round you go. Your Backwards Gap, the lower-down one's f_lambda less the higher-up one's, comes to -2.8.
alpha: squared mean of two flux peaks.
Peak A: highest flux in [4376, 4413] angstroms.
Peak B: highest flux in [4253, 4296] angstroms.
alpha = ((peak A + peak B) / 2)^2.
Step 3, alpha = 40.6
